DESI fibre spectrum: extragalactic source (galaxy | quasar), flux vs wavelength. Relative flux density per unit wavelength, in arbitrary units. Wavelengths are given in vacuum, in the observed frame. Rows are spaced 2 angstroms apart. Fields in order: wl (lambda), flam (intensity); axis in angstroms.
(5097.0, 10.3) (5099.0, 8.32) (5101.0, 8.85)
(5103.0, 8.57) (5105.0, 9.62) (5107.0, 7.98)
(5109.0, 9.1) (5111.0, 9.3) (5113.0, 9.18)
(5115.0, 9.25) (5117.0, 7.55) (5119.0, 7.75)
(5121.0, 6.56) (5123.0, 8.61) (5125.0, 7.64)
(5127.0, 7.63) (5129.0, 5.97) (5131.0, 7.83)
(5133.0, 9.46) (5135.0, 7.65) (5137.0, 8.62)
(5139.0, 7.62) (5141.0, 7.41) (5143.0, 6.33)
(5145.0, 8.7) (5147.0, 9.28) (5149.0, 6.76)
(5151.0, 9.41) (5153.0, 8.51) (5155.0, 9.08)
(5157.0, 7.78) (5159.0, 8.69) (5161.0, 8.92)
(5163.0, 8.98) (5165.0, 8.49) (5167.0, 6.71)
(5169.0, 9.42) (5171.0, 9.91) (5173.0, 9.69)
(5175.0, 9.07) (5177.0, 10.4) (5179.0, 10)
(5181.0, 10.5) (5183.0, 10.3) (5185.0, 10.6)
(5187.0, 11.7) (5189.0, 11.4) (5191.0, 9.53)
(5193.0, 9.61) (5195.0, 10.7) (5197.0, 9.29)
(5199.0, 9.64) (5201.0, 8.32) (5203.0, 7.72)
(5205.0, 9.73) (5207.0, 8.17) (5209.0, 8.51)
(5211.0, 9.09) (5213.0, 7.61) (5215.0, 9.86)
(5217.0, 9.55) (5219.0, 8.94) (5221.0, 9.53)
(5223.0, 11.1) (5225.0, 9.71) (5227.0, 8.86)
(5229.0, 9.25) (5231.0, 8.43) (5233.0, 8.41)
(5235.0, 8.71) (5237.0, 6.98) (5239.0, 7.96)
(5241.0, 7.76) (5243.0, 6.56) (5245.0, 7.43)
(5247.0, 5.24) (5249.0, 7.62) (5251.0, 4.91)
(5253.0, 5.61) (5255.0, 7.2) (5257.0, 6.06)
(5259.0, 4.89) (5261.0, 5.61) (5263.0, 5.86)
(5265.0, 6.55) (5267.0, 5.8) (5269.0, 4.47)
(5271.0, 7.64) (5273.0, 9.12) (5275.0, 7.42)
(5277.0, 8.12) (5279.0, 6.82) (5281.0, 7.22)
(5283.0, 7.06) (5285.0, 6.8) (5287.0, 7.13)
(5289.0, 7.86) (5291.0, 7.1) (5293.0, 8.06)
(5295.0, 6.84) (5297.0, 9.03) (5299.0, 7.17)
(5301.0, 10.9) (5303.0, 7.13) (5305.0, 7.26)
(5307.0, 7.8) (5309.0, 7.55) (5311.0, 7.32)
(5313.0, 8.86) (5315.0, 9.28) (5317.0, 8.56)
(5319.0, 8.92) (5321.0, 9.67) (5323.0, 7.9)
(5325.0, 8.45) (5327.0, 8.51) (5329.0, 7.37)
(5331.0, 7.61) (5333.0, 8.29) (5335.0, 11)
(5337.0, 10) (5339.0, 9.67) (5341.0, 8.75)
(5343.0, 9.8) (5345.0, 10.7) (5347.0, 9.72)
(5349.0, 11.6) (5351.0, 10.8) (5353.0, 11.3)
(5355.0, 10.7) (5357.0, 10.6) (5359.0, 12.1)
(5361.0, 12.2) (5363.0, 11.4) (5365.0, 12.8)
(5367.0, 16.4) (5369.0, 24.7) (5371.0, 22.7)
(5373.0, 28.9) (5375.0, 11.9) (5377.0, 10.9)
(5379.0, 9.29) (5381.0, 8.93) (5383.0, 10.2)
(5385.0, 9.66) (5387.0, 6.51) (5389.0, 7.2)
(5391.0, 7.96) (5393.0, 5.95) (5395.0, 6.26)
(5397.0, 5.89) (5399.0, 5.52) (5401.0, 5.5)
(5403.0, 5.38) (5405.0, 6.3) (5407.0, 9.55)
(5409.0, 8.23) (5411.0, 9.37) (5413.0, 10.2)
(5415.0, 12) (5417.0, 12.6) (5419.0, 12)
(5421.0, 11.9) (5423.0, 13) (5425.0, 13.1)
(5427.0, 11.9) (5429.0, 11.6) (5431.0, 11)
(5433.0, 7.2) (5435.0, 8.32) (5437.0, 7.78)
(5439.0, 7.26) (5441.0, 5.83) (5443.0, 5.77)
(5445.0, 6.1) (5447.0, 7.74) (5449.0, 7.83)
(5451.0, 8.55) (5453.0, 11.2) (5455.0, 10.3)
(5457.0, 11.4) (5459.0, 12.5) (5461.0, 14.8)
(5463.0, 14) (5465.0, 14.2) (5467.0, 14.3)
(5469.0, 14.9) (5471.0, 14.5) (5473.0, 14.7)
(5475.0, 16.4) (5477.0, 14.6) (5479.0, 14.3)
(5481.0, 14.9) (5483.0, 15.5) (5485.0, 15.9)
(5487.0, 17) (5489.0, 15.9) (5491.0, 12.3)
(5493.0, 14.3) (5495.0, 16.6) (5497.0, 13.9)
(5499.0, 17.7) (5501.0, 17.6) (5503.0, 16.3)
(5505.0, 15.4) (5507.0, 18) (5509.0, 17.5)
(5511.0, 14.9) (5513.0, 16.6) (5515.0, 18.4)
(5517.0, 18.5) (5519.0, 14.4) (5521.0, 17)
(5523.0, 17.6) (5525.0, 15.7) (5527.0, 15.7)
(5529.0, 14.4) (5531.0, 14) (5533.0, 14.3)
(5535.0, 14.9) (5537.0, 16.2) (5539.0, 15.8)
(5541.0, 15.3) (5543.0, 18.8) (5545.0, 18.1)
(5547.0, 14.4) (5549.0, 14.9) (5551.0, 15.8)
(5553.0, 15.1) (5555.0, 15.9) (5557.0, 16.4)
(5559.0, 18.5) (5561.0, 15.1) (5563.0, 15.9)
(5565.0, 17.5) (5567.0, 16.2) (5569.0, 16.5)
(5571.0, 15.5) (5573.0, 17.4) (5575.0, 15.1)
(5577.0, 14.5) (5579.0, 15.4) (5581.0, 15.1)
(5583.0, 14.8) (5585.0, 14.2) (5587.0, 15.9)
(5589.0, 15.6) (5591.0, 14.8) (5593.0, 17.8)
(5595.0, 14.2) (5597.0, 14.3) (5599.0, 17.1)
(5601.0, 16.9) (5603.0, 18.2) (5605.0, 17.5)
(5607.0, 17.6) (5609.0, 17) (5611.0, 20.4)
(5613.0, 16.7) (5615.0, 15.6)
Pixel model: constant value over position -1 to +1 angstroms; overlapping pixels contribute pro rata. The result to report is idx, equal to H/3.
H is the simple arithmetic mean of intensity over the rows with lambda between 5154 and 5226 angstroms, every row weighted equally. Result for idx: 3.1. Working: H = 9.4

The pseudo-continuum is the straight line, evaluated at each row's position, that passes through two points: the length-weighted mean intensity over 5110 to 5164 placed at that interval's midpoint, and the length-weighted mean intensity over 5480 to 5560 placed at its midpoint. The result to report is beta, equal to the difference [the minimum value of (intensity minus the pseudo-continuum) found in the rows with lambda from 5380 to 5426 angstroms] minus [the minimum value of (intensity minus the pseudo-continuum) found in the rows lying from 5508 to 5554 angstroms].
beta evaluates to -6.0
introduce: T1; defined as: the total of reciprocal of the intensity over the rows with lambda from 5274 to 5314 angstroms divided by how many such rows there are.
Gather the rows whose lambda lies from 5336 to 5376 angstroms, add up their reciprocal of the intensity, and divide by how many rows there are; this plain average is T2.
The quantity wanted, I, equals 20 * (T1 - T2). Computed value 1.0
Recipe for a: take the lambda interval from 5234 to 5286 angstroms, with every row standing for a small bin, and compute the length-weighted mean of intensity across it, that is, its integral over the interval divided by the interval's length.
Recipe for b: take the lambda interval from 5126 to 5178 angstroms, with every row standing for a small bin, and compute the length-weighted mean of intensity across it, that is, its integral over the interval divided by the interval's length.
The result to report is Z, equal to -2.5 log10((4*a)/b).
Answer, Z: -1.3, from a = 6.7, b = 8.4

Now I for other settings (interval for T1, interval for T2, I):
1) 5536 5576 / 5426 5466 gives -1.0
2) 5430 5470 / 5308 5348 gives -0.1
